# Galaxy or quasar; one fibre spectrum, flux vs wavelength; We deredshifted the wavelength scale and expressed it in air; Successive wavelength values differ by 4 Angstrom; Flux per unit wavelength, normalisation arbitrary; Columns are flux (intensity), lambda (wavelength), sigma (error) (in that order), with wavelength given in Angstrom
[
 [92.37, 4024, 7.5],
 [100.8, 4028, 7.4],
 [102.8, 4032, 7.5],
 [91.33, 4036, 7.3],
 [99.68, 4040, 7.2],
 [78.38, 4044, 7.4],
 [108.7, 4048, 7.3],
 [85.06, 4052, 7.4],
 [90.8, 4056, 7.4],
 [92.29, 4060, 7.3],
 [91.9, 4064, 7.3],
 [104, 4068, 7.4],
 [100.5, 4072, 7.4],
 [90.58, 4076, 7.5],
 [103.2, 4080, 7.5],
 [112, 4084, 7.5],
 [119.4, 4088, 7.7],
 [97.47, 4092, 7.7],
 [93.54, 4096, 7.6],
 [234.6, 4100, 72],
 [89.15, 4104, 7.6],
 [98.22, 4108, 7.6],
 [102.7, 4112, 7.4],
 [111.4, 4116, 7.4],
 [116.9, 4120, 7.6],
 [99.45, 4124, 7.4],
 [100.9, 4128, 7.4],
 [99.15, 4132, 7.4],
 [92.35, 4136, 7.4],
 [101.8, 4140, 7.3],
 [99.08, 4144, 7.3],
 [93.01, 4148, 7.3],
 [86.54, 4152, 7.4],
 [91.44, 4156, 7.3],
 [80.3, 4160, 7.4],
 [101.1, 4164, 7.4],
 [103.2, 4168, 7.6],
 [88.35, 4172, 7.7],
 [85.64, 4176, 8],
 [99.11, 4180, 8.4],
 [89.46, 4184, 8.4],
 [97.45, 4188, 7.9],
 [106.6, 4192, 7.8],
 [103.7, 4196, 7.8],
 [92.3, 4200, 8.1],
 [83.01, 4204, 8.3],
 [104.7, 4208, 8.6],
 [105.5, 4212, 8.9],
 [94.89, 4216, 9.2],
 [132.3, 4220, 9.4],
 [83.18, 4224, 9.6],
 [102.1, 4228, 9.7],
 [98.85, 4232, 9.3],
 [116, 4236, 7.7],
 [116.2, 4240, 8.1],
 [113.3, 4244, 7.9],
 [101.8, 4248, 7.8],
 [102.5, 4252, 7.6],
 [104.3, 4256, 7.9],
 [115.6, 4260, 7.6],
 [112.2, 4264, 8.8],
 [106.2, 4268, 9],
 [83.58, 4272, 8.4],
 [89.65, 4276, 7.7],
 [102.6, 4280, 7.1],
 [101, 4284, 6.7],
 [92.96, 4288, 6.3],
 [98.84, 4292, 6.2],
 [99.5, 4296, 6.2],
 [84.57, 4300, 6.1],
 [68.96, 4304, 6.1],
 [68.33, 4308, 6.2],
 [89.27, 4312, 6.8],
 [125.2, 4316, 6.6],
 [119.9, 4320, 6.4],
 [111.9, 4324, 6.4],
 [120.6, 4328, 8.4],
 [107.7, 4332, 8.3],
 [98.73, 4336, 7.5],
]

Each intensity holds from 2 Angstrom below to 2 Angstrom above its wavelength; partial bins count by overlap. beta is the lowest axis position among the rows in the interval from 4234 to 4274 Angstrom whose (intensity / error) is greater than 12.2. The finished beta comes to 4236 Angstrom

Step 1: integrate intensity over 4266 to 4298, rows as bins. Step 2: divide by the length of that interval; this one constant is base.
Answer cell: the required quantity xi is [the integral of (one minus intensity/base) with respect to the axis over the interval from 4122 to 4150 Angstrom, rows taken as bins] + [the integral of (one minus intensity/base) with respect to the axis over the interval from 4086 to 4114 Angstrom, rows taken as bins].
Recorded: -7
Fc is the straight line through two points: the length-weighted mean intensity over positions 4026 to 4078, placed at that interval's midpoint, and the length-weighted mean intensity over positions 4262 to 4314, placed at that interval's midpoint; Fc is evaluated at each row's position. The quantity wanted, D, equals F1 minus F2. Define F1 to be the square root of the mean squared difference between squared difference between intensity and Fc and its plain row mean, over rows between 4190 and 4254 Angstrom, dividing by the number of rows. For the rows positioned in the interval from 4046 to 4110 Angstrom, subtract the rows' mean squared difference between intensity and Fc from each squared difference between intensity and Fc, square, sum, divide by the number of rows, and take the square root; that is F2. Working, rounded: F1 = 372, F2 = 4728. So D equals -4355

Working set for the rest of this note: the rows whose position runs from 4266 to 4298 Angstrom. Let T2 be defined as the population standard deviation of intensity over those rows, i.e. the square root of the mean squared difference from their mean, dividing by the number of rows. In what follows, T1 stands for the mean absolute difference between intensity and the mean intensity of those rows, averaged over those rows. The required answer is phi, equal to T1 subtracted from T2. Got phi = 1.0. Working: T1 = 6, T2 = 7.0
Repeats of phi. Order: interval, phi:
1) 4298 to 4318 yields 4.7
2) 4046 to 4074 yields 0.7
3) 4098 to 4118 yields 11.2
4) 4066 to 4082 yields 0.9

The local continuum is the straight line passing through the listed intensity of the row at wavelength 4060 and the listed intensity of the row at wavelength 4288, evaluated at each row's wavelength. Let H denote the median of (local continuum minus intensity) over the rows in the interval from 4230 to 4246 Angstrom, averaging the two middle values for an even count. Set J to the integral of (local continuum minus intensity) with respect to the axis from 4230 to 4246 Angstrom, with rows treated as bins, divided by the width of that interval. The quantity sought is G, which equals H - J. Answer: -4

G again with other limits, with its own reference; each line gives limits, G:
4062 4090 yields 0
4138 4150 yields -1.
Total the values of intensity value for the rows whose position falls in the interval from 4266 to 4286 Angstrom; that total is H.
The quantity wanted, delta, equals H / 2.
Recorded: 242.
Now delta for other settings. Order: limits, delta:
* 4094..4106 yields 209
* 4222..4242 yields 258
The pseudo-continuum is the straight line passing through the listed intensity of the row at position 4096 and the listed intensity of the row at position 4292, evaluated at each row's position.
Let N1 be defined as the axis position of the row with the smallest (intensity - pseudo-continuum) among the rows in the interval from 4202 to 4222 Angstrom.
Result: 4204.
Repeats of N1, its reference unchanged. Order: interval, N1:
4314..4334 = 4332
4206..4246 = 4224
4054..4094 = 4076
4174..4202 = 4176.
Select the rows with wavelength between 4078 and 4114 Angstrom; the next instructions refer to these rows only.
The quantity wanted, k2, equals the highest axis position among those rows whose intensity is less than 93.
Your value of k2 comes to 4104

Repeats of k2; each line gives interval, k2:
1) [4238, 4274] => 4272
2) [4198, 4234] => 4224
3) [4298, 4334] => 4312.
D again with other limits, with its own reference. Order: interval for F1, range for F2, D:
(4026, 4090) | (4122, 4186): 114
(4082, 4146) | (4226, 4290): 4524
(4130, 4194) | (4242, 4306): -124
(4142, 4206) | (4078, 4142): -4664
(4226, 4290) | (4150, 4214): 138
